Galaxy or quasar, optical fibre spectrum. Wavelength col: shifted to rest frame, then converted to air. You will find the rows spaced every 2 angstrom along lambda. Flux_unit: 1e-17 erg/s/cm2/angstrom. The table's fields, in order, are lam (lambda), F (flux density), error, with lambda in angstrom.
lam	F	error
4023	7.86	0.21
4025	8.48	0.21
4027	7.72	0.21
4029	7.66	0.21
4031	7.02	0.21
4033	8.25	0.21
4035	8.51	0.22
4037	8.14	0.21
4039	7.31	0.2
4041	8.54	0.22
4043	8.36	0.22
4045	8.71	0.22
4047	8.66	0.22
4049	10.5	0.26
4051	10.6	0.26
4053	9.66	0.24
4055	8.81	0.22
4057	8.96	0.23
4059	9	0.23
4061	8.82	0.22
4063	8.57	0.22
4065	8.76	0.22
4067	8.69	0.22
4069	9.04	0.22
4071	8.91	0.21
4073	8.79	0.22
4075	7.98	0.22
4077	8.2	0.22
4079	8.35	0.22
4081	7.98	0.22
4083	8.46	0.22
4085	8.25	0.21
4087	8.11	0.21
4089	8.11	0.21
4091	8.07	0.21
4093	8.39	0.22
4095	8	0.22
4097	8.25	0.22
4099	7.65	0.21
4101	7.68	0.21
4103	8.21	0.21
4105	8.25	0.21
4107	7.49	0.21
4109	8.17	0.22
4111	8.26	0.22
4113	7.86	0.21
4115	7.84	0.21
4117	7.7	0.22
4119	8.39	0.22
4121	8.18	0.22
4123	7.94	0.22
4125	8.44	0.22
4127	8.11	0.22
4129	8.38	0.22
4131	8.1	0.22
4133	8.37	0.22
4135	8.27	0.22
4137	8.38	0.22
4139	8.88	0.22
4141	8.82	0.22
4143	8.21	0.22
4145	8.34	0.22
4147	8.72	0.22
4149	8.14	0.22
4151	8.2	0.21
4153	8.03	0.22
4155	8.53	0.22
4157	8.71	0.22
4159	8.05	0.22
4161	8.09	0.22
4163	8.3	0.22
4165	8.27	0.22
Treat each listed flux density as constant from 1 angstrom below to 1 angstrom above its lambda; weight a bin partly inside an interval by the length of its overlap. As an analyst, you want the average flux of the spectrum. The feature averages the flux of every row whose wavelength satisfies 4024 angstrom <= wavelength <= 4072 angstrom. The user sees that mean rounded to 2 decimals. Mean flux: 8.65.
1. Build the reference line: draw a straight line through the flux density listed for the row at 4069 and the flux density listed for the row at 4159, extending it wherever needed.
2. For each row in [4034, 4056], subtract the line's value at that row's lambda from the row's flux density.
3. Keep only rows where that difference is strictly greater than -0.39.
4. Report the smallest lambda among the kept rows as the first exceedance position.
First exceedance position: 4049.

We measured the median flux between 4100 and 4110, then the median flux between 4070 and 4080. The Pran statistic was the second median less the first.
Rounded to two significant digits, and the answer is 0.18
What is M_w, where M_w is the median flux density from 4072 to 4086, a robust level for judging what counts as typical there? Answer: 8.25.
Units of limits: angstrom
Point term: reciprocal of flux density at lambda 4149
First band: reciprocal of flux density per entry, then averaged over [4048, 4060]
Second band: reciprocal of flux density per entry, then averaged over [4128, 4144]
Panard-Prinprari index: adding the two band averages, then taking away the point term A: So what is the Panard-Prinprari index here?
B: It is 0.101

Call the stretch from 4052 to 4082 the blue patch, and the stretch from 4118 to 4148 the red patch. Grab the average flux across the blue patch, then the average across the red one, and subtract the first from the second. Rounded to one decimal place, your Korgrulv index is -0.3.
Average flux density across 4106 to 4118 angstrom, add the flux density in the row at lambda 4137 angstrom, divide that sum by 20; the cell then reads 0.813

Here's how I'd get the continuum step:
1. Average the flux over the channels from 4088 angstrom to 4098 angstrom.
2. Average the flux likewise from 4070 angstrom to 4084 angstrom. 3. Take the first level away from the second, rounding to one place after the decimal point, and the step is 0.2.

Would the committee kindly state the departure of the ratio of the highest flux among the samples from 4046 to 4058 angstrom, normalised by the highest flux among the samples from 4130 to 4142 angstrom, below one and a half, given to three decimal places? 0.306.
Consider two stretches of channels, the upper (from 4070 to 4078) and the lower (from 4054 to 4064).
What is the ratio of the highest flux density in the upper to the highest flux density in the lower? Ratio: 0.990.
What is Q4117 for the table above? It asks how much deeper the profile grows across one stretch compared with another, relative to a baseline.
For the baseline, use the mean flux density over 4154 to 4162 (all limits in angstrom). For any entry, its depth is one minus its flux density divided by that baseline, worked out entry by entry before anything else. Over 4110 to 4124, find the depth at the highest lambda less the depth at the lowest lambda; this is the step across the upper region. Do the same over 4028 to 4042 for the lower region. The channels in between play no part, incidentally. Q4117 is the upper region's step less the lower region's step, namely 0.14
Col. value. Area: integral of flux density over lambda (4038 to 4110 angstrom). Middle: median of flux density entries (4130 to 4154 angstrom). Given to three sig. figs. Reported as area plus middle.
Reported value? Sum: 621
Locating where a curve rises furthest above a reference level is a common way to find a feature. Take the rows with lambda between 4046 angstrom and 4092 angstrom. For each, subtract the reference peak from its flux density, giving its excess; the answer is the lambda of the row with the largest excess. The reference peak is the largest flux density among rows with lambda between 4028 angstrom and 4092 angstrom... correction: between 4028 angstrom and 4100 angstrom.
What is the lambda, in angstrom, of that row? 4051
